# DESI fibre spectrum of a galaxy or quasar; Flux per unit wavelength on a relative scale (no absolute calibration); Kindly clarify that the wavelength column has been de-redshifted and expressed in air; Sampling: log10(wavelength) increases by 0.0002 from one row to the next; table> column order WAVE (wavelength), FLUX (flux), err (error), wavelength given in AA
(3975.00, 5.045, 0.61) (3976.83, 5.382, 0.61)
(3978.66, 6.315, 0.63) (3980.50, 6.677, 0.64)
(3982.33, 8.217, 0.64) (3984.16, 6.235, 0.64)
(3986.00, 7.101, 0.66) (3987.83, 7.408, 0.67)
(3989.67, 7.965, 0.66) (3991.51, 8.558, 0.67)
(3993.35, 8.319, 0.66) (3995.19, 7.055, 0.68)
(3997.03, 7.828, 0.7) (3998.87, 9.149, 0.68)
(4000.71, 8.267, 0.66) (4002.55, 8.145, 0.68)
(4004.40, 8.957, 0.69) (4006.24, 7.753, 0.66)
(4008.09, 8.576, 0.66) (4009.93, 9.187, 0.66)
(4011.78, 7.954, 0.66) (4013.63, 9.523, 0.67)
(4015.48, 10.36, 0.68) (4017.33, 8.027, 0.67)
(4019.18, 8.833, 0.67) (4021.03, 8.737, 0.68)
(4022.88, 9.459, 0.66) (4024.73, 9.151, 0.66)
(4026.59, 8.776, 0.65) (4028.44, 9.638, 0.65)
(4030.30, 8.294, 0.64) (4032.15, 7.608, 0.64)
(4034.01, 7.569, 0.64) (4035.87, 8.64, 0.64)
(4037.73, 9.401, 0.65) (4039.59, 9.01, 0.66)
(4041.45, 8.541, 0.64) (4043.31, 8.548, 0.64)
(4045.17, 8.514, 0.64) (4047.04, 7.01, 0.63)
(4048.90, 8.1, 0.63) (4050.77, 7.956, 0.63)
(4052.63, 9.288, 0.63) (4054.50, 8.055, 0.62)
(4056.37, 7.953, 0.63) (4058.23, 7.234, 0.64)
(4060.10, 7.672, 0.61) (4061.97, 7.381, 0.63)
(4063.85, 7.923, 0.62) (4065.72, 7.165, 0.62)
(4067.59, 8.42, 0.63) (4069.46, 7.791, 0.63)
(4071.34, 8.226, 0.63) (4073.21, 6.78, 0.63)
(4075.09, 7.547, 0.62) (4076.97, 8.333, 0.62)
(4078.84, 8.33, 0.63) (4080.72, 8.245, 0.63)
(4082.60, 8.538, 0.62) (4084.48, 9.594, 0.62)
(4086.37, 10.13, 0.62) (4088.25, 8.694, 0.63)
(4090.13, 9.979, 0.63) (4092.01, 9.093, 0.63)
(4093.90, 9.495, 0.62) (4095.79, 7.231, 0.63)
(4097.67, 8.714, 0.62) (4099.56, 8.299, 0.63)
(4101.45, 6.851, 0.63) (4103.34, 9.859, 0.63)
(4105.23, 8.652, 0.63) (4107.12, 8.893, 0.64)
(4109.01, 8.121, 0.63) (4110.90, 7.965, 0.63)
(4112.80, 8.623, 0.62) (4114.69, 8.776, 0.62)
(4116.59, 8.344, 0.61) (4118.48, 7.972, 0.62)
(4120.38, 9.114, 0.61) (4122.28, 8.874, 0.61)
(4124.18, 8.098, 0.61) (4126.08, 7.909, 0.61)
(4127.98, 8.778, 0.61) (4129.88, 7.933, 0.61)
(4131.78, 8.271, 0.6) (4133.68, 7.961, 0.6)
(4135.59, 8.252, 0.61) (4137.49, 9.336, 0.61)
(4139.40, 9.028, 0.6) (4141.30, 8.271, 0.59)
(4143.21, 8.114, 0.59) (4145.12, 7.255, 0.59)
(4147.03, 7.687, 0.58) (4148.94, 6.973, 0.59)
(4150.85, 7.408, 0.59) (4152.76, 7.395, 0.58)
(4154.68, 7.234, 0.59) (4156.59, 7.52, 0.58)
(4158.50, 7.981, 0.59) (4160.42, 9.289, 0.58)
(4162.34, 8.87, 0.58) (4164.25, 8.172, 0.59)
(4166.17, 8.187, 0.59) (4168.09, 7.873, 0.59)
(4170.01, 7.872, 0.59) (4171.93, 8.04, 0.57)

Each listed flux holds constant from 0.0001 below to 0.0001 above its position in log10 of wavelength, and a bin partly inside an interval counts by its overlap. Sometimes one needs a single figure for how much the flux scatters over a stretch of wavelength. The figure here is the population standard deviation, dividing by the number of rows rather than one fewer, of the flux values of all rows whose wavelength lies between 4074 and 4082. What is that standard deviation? 0.33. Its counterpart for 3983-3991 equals 0.63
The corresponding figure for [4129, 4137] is 0.16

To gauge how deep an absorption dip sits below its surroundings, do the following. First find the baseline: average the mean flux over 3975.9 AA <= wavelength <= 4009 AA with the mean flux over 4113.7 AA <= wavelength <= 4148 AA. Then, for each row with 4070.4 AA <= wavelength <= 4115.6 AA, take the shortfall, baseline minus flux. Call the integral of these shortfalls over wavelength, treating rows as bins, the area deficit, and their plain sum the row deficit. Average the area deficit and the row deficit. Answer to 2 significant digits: -19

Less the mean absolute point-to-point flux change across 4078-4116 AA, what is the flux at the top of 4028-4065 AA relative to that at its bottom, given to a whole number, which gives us -3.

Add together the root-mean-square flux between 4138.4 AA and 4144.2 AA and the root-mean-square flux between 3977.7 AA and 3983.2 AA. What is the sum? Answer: 15.6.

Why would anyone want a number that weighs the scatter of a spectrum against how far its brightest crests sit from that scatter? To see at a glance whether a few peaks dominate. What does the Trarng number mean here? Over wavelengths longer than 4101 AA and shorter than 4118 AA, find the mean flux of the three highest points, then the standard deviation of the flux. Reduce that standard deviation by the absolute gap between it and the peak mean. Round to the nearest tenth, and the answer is -7.6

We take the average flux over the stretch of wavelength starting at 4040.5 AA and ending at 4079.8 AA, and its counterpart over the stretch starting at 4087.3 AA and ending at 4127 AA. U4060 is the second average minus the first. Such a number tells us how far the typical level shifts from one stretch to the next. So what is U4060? 0.61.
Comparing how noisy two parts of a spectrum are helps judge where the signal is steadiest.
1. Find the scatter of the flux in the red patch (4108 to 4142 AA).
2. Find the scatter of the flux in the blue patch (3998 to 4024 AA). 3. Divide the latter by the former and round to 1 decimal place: 1.6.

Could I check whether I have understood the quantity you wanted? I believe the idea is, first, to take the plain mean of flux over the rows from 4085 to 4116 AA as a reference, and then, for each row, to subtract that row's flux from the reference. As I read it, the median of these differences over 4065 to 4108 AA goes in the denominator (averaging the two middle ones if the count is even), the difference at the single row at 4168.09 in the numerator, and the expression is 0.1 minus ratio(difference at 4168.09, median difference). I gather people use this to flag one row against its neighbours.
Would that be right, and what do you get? -3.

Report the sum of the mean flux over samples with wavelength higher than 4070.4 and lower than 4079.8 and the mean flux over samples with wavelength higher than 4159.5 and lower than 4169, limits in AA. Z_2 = 16.3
